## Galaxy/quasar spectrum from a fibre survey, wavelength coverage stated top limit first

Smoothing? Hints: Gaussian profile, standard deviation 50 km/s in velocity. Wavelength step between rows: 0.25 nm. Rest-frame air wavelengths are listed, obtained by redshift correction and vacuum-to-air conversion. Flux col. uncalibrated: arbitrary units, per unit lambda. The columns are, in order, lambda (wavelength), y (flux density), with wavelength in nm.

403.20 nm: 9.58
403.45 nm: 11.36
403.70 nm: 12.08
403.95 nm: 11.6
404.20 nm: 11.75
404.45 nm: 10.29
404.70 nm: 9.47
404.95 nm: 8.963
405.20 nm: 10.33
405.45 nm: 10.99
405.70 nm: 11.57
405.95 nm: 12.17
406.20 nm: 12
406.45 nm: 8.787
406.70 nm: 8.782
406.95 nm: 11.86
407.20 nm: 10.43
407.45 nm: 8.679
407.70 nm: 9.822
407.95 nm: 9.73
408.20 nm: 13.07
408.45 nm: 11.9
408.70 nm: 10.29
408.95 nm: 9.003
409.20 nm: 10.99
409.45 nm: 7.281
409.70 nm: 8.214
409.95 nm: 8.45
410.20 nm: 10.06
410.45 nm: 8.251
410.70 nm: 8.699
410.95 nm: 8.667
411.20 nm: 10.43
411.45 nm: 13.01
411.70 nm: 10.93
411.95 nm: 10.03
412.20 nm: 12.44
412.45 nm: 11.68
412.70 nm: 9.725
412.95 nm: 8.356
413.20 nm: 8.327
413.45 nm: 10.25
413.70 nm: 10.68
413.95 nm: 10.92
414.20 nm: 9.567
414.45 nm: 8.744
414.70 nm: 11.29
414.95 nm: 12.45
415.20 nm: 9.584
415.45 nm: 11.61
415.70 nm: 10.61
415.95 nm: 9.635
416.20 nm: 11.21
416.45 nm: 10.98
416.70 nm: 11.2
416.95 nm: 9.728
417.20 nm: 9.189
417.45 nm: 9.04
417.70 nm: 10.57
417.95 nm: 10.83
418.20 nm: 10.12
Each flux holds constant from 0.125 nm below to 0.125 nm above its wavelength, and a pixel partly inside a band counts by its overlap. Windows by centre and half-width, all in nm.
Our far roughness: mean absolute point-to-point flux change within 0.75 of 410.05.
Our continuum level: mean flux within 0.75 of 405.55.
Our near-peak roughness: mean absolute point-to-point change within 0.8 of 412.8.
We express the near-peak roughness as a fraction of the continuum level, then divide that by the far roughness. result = 0.11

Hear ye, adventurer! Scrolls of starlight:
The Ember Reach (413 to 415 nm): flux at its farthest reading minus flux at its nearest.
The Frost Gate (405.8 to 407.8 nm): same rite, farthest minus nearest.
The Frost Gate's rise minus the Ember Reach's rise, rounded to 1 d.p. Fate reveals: -6.5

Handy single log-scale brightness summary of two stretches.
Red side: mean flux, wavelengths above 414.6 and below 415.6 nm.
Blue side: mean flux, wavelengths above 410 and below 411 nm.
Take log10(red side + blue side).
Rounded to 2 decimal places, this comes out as 1.30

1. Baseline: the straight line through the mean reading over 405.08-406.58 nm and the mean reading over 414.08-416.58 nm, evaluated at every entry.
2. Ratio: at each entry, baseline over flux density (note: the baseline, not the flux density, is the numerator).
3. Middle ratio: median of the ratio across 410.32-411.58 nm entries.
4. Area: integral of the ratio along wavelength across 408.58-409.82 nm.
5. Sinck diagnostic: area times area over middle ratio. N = 1.8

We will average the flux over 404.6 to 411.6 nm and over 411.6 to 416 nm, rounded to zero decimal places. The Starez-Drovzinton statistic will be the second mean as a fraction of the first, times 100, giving 103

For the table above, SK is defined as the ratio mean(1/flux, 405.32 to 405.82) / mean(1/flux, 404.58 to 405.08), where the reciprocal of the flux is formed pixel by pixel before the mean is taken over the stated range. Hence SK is 0.82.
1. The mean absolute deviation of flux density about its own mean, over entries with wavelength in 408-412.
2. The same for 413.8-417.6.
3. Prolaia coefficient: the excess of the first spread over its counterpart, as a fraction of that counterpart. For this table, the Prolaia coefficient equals 0.45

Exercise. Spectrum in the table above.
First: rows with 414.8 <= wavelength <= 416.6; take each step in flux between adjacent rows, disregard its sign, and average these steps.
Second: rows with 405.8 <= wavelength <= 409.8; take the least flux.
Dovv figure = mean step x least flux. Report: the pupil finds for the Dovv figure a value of 11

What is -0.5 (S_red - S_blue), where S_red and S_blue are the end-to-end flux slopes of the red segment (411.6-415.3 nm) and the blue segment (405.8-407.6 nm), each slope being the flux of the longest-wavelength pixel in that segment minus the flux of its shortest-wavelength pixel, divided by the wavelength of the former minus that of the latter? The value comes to -0.97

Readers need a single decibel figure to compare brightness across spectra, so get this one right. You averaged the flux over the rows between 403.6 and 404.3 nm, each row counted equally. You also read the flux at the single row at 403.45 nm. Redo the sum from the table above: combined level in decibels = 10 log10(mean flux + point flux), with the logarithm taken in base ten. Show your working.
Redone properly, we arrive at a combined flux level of 13.6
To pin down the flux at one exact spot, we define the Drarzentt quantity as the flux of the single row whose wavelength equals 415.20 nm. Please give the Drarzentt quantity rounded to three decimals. 9.584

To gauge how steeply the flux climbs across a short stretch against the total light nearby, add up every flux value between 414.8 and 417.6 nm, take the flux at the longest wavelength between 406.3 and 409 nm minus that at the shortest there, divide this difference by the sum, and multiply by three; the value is 0.01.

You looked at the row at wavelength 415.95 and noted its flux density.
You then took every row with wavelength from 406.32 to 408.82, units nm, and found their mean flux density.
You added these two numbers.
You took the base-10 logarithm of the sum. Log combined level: 1.300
